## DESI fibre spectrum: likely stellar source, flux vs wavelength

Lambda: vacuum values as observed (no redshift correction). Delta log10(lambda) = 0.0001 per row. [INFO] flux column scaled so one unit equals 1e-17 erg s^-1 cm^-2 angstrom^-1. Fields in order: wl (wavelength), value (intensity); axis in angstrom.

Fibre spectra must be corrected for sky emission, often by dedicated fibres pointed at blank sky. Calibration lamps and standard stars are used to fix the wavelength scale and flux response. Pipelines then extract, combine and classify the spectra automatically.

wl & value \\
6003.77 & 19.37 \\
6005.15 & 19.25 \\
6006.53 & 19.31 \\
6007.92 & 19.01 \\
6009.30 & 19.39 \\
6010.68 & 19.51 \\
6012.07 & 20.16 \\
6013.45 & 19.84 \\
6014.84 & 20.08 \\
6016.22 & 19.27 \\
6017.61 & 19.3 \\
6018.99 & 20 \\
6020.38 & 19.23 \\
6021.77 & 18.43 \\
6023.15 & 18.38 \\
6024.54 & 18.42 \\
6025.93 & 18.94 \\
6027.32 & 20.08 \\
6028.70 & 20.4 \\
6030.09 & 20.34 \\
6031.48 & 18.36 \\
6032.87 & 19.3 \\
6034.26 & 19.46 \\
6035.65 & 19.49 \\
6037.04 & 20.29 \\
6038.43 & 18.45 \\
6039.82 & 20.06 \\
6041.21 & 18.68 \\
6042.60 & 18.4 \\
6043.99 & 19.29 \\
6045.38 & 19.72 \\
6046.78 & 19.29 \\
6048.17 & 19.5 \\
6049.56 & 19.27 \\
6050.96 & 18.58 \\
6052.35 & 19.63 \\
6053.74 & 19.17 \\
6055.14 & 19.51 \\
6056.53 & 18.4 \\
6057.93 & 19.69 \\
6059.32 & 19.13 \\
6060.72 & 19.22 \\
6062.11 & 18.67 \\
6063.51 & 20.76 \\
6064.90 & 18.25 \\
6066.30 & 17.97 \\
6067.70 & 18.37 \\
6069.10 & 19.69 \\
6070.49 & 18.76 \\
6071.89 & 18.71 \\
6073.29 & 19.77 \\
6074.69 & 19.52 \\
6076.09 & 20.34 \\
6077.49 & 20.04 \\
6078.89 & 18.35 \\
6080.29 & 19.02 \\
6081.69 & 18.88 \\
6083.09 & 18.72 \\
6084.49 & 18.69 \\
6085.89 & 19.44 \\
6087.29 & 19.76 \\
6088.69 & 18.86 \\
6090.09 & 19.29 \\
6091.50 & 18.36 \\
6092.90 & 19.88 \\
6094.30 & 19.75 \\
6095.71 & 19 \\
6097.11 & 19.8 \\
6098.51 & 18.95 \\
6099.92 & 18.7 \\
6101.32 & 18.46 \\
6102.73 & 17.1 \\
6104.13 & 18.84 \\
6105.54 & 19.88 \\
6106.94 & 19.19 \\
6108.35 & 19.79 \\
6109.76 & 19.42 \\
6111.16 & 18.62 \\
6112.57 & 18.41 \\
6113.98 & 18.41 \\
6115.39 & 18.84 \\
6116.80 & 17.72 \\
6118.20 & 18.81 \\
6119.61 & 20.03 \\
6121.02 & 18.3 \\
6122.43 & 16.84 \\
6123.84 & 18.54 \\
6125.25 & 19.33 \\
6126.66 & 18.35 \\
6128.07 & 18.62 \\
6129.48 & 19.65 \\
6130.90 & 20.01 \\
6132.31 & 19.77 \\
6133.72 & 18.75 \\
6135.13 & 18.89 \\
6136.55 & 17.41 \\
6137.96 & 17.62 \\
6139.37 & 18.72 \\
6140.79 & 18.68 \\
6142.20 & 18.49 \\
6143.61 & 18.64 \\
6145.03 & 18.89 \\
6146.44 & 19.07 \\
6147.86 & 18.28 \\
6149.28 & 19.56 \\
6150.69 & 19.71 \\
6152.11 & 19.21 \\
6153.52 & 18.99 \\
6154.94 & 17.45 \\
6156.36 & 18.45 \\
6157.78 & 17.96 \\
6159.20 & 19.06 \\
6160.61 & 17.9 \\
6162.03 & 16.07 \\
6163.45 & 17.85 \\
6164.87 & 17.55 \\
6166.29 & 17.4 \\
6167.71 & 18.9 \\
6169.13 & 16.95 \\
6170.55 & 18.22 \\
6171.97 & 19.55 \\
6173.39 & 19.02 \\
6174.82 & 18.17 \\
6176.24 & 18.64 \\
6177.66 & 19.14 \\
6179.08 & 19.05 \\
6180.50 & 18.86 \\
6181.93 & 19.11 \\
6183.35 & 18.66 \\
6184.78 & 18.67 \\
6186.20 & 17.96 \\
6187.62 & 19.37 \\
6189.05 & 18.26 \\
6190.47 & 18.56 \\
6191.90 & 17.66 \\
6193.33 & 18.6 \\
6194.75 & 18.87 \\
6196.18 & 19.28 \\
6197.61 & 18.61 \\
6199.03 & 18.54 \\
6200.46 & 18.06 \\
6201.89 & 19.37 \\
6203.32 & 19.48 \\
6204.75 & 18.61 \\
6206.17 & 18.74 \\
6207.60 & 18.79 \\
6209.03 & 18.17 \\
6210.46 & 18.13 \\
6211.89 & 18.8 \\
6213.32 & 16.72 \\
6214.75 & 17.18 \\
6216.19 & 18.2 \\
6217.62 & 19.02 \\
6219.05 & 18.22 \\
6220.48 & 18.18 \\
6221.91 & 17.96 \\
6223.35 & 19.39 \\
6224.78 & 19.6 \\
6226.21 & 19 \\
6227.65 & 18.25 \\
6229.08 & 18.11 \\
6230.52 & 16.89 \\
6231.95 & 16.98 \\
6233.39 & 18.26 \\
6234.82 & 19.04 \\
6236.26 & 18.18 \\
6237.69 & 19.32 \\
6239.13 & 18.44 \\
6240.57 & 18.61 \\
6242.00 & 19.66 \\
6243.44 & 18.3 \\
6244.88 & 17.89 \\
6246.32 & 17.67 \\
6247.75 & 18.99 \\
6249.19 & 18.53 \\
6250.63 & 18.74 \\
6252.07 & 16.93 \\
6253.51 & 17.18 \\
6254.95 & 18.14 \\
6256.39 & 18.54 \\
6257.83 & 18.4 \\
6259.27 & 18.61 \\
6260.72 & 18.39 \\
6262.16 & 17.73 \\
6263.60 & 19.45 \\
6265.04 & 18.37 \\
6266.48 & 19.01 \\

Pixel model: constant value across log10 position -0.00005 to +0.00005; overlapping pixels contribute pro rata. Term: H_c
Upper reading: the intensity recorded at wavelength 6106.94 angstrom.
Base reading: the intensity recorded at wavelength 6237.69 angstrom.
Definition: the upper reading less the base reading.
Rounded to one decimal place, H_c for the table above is -0.1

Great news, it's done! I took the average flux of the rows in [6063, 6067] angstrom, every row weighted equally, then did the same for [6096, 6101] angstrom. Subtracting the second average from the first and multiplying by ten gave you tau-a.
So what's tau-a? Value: -2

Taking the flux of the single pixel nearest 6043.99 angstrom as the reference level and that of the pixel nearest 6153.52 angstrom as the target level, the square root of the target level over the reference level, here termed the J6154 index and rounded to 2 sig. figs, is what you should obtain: 0.99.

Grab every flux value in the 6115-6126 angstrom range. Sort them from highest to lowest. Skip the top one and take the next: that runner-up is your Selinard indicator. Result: 19.33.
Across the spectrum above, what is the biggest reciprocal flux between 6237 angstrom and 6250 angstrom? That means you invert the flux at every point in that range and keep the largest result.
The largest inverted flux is 0.0566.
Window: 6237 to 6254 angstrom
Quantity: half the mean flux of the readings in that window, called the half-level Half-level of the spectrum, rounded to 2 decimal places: 9.18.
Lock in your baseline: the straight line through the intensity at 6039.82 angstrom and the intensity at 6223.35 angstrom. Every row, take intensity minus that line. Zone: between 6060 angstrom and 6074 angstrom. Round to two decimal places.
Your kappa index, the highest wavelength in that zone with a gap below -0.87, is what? 6071.89 angstrom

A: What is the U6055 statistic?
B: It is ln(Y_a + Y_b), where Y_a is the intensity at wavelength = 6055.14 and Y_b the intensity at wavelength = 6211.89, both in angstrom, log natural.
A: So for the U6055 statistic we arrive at 3.646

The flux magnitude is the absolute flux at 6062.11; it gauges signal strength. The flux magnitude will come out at 18.7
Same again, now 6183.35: 18.7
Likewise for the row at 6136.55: 17.4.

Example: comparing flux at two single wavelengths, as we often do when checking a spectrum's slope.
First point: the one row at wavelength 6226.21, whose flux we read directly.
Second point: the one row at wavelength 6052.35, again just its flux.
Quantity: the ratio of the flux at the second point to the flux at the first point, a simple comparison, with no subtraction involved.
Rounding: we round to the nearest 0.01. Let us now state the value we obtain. 1.03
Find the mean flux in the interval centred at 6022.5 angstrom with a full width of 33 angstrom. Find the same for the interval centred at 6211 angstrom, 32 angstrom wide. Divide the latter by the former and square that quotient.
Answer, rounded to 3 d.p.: 0.915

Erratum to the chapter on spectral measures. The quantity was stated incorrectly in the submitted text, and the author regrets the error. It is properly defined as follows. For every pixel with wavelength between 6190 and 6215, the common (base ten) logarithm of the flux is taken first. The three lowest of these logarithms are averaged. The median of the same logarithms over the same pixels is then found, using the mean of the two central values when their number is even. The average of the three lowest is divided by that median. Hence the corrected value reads 0.9728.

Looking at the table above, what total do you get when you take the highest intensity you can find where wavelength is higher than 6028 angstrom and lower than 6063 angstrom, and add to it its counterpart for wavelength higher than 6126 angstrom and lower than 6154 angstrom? 40.4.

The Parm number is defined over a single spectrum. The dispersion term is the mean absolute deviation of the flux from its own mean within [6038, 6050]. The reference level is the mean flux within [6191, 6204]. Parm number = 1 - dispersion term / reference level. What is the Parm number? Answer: 0.976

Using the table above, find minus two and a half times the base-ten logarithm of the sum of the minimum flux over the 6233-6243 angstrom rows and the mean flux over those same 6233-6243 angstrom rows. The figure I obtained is -3.92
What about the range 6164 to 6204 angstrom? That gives -3.88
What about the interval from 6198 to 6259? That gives -3.86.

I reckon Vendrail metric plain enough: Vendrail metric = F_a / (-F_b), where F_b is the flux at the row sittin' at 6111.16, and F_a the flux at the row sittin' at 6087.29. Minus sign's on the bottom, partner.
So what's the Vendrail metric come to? -1.06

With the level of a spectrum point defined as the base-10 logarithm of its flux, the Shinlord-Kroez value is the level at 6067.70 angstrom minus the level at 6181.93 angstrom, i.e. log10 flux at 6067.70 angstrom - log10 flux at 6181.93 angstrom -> -0.02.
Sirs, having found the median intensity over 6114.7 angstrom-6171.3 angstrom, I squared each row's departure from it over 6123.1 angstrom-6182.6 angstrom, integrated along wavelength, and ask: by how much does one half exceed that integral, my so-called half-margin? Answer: -39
